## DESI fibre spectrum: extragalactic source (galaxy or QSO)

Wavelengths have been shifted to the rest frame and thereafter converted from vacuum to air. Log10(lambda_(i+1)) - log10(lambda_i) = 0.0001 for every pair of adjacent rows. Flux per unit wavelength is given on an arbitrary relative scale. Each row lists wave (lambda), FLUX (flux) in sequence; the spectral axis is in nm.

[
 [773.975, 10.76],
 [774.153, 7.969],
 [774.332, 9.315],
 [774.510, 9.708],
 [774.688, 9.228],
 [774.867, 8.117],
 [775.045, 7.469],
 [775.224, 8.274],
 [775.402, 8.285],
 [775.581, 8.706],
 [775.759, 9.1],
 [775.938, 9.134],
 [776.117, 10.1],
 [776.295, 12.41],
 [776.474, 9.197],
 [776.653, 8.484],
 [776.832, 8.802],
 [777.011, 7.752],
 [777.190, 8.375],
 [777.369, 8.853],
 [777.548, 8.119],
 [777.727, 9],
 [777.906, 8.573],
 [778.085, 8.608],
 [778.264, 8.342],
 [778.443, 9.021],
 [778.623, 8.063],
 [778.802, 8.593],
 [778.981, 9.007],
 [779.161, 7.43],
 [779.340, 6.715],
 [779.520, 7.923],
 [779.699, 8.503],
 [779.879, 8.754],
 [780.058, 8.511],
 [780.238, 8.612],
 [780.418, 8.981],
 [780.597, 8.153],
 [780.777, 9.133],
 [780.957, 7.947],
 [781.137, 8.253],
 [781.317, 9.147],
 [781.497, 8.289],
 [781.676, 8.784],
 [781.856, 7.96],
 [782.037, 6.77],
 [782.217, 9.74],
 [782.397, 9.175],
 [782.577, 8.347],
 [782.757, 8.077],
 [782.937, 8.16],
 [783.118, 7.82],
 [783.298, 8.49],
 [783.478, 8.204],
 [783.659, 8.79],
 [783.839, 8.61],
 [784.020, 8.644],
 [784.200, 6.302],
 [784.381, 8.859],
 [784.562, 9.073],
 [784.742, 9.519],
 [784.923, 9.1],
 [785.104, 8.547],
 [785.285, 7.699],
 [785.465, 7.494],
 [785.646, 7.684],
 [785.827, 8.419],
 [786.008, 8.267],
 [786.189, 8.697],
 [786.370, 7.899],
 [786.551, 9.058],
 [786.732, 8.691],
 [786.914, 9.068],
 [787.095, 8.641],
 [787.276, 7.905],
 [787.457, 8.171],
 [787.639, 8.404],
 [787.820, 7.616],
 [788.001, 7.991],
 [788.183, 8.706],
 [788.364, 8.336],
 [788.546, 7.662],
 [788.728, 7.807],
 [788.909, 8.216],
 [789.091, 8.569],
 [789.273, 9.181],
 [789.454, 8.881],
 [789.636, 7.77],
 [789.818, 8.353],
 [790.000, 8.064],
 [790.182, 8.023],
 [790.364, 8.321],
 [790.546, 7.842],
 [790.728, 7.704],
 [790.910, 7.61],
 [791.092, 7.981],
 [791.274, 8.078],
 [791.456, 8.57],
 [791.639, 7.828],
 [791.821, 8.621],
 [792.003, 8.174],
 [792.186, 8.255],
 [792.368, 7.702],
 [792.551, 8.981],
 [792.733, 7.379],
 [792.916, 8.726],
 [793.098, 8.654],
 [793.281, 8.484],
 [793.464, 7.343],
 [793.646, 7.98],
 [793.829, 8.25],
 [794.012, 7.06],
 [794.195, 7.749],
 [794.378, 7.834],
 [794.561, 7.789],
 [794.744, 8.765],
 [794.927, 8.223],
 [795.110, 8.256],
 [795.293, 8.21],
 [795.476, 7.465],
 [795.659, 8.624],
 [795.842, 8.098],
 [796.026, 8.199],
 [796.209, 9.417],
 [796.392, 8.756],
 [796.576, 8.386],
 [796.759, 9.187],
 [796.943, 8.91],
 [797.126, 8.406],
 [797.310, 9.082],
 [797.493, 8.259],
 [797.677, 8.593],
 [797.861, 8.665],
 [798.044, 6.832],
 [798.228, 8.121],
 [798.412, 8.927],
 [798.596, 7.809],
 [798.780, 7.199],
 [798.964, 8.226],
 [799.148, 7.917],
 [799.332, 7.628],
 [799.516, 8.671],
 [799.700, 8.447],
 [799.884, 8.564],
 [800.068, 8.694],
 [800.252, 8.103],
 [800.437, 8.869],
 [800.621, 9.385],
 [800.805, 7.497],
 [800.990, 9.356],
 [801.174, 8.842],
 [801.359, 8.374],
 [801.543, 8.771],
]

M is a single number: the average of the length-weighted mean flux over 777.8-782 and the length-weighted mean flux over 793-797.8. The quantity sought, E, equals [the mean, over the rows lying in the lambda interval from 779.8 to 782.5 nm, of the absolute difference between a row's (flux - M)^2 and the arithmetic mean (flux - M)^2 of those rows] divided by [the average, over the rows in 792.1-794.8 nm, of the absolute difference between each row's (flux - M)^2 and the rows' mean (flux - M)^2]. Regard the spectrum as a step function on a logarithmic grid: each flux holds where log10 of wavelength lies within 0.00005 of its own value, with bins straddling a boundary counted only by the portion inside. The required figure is 1.6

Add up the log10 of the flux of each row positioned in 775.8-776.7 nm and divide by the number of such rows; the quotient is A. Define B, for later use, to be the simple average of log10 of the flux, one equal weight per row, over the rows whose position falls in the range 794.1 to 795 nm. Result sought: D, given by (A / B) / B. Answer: 1.205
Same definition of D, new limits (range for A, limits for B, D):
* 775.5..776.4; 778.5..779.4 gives 1.228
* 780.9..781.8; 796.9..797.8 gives 1.058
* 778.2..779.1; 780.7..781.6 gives 1.077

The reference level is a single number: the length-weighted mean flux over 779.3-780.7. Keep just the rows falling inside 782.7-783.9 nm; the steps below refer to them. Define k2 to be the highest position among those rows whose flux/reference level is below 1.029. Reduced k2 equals 783.478 nm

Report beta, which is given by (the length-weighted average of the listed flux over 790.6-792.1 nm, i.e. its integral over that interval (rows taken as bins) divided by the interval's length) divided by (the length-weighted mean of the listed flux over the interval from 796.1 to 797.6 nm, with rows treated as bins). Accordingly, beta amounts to 0.92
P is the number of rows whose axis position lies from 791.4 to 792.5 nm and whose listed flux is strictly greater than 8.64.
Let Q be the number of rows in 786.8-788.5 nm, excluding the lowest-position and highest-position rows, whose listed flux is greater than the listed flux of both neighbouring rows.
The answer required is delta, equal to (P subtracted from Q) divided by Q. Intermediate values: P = 0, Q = 2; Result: 1.00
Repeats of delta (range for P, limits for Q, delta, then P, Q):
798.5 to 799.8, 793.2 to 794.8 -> 0.50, 1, 2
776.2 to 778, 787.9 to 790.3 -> -0.67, 5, 3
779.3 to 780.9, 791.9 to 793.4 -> 0.00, 3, 3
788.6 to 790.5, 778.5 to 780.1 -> 0.00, 2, 2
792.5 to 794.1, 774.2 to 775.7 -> -2.00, 3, 1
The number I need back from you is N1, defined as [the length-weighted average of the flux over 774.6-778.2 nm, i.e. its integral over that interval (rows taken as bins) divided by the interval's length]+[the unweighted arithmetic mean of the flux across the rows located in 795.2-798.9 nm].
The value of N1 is 17.2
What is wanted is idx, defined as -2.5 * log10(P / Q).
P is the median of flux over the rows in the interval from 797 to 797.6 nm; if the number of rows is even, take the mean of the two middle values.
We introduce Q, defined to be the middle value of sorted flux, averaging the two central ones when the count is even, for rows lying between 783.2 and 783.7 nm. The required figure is 0.01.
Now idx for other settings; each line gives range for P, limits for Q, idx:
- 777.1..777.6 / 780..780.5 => 0.03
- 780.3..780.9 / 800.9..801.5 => -0.02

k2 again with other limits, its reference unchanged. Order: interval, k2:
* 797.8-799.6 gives 799.332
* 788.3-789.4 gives 789.091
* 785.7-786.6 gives 786.370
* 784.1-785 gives 784.200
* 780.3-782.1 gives 782.037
